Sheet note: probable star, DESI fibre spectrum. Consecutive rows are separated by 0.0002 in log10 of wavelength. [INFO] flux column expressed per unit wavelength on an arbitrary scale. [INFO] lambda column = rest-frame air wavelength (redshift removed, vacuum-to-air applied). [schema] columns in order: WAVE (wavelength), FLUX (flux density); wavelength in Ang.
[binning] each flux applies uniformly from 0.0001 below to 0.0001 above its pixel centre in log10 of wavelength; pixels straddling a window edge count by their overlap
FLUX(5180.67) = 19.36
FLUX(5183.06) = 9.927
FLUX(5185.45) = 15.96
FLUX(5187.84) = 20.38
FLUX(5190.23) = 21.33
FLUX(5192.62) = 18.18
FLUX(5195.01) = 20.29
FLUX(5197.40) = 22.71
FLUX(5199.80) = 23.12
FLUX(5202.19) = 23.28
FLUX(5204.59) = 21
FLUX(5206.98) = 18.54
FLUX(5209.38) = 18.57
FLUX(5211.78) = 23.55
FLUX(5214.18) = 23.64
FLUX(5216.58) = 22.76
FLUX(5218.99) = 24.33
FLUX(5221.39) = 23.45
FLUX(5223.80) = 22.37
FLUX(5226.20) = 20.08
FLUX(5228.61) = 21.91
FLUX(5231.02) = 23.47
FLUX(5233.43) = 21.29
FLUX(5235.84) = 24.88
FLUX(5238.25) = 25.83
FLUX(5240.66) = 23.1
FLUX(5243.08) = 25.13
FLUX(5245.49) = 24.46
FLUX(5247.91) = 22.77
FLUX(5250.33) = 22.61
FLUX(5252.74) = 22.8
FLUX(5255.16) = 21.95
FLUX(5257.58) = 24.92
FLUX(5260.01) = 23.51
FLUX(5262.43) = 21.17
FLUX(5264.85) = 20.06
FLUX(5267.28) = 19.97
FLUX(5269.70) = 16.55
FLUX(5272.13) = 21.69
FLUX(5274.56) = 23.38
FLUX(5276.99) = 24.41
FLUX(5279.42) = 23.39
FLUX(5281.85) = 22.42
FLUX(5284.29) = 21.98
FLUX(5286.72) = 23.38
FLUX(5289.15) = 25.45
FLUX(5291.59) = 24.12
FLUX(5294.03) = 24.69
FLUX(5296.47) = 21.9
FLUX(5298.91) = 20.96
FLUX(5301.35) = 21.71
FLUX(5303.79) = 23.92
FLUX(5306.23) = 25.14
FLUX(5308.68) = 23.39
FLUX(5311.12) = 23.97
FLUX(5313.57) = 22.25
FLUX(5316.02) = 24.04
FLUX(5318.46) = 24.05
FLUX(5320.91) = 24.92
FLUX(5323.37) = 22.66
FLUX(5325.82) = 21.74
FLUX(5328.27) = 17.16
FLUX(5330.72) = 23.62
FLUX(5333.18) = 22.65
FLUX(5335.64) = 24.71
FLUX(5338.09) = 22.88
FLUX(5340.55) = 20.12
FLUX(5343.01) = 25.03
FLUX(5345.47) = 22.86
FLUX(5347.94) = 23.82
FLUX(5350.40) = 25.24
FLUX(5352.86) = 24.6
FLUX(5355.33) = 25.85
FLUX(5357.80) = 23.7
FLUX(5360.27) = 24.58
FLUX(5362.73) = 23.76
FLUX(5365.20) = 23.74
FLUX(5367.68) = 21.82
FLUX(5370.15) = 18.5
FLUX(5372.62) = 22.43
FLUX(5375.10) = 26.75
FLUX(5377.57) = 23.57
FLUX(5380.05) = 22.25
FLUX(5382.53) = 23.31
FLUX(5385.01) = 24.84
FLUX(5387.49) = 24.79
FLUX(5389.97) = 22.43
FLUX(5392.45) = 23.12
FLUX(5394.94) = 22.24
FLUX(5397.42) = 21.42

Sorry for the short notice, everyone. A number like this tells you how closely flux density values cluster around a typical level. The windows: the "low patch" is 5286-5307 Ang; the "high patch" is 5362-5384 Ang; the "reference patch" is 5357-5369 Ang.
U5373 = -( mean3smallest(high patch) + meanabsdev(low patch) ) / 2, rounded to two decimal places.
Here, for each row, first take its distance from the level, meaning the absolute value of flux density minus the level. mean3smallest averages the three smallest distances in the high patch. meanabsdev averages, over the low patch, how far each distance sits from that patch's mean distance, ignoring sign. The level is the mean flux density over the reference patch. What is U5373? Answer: -0.41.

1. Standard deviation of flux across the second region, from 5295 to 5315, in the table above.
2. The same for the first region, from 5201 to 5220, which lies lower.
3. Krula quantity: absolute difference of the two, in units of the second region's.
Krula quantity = 0.6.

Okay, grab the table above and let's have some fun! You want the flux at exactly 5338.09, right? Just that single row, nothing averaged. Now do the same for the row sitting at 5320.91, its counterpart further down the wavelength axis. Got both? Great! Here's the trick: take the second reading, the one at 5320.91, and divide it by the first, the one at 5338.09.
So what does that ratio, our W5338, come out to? 1.09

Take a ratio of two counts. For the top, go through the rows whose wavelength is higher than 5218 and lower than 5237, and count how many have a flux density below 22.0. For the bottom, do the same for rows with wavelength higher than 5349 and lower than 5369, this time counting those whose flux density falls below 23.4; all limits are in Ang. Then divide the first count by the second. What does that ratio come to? 3.0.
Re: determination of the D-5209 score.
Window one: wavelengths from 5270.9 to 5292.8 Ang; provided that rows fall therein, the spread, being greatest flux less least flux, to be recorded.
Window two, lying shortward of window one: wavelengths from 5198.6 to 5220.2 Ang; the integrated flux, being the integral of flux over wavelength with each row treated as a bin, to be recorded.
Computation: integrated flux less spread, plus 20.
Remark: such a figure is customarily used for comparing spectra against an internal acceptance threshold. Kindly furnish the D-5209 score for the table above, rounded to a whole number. 493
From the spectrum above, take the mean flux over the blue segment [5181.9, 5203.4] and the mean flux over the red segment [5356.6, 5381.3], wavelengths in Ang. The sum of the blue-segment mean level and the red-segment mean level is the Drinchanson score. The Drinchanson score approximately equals 42.6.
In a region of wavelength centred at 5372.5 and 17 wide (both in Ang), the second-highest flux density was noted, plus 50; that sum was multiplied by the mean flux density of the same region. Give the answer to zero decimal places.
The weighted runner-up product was 1676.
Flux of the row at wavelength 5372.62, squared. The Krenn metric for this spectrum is 503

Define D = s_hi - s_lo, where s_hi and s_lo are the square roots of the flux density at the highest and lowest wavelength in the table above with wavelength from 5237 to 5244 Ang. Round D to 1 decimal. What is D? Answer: -0.1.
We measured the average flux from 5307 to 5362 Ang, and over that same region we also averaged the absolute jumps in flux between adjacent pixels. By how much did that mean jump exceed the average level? -21.4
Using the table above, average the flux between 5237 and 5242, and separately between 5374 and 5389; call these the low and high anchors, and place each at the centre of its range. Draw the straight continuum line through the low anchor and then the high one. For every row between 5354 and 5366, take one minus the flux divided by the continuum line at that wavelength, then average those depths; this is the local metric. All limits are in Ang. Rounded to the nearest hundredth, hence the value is 0.00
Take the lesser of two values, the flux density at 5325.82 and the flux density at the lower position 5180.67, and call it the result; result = 19.4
